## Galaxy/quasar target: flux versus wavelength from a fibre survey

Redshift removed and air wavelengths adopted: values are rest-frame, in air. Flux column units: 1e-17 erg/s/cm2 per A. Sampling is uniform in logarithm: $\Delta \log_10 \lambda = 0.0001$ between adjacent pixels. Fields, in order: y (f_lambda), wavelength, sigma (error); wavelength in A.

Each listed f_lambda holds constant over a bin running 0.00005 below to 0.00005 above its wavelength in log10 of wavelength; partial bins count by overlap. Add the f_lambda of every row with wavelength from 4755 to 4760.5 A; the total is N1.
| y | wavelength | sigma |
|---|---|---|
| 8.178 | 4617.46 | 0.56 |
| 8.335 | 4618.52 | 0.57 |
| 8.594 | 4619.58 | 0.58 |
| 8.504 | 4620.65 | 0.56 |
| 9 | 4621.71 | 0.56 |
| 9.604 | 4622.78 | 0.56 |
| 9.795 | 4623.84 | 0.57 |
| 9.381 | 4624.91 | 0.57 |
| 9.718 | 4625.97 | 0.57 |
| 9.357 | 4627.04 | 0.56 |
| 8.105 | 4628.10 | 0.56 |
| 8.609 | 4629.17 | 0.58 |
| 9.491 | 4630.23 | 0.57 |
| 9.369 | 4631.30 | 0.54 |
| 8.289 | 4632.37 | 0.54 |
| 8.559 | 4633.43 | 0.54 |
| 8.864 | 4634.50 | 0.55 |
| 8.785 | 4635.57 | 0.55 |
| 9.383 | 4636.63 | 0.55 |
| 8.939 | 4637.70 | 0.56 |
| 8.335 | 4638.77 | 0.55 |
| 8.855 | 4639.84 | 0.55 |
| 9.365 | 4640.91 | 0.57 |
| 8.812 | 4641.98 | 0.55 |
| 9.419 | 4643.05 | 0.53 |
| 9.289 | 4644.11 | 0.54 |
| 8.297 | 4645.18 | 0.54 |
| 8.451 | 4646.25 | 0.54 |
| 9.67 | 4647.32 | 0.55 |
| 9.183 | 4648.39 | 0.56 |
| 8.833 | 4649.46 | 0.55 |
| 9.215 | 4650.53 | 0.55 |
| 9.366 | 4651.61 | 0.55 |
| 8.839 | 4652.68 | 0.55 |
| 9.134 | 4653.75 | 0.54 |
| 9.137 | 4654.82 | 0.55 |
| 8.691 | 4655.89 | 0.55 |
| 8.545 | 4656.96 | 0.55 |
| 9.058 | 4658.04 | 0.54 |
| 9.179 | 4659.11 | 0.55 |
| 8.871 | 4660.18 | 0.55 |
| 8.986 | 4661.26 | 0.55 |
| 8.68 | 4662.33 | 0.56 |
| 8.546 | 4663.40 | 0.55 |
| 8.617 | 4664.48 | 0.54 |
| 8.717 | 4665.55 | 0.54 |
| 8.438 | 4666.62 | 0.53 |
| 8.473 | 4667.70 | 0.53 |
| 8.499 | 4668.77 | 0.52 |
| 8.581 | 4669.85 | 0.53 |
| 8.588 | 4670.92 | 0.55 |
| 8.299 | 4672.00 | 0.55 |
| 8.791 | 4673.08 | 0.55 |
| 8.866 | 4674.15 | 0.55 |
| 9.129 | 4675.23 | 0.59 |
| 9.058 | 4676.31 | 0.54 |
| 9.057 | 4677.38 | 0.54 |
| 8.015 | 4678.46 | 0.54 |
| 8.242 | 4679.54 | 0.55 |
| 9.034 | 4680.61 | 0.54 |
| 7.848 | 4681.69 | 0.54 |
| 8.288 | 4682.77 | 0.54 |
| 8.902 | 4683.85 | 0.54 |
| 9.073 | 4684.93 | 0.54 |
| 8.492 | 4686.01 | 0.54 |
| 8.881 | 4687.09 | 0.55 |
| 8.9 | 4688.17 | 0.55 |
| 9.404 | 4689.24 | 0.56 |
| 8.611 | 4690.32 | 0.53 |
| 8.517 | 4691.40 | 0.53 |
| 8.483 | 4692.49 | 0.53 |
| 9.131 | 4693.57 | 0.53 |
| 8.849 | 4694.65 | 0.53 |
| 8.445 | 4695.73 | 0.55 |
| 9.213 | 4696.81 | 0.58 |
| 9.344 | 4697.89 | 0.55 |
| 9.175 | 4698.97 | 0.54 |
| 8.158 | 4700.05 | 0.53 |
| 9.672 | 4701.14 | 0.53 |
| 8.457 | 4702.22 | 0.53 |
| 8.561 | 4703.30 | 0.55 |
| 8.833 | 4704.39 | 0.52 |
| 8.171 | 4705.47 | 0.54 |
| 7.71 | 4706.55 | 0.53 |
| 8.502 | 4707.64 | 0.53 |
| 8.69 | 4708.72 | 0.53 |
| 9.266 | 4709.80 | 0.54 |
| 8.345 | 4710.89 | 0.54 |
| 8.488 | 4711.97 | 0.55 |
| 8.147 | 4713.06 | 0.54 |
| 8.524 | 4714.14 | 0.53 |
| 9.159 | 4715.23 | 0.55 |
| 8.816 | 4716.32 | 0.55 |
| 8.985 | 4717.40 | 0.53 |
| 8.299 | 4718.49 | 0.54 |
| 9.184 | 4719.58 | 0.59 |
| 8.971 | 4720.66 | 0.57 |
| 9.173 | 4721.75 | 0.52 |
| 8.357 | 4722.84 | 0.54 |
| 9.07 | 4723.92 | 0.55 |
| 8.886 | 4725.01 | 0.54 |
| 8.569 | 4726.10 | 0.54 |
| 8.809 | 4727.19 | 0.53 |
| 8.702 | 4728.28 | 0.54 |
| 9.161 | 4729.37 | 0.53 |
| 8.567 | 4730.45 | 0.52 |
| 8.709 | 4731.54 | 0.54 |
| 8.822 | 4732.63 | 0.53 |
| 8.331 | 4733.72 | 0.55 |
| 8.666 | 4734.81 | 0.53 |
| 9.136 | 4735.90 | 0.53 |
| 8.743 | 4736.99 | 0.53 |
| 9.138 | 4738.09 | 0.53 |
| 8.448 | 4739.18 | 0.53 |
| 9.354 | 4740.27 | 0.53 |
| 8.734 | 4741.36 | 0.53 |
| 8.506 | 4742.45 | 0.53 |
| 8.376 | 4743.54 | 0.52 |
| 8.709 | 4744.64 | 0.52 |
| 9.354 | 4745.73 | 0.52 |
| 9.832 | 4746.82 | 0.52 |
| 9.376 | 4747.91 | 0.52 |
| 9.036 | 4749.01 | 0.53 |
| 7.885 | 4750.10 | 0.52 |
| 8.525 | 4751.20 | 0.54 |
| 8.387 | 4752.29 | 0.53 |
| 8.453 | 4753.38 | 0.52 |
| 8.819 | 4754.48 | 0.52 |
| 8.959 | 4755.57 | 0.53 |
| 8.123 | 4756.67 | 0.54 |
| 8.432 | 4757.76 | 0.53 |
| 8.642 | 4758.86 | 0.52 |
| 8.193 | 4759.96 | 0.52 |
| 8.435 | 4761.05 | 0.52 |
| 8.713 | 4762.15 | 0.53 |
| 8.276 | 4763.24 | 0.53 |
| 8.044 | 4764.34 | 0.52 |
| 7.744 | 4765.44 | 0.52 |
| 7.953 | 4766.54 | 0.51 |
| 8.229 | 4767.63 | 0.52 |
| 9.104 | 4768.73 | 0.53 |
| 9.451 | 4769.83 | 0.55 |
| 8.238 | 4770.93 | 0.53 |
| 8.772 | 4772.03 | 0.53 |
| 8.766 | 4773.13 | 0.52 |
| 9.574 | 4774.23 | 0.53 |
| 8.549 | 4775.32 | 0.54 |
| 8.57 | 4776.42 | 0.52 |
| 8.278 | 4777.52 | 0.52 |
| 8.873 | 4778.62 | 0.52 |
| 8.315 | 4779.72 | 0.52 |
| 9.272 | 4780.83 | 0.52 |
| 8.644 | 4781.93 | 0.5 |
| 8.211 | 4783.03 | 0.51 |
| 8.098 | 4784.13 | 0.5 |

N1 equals 42.3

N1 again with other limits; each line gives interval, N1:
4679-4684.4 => 42.3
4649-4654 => 45.4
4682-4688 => 43.6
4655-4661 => 44.3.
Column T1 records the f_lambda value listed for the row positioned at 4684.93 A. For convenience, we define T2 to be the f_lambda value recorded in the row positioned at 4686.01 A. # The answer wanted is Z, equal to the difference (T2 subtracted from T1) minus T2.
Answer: -7.9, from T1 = 9.073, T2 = 8.492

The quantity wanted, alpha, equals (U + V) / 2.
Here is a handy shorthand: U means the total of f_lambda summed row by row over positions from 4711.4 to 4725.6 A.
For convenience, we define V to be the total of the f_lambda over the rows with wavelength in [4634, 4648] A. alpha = 115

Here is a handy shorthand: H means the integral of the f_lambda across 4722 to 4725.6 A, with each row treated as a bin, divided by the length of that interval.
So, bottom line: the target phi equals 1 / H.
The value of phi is 0.114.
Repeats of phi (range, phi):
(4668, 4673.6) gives 0.117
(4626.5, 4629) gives 0.115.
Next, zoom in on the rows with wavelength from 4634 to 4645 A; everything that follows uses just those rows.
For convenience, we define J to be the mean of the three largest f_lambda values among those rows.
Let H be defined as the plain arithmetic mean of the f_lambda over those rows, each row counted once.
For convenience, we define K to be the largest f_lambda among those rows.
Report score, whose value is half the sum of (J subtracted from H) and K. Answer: 4.52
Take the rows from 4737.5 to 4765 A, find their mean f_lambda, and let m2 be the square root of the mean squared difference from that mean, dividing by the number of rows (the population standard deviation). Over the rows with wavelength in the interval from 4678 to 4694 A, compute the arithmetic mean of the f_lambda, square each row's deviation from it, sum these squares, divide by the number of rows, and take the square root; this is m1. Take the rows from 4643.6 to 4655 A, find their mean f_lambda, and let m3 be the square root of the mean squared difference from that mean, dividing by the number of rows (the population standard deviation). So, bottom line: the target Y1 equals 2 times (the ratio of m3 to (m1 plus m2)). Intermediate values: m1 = 0.426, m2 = 0.46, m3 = 0.38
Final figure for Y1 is 0.86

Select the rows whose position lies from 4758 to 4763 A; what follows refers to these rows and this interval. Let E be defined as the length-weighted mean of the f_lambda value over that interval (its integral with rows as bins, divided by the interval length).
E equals 8.48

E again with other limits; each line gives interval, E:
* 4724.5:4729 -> 8.74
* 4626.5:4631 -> 8.91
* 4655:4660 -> 8.89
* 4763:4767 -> 7.97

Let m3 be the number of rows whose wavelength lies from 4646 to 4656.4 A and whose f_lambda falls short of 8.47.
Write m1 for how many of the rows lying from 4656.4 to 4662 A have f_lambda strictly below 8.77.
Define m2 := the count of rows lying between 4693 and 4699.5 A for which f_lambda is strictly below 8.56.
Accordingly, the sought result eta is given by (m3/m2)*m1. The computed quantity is 1.0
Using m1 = 1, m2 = 1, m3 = 1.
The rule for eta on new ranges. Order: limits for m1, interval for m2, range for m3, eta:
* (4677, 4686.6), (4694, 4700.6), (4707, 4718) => 5.0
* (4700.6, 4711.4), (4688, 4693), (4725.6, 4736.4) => 3.5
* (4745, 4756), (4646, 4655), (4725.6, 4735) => 4.0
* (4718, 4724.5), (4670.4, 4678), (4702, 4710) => 6.0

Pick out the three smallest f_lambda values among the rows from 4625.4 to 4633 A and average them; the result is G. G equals 8.33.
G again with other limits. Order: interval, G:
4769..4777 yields 8.45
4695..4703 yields 8.35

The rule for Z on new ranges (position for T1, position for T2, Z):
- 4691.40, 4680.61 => -9.6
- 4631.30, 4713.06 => -6.9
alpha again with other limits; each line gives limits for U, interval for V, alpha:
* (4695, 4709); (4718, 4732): 114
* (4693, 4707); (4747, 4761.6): 112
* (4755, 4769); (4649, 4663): 113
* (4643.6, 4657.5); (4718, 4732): 116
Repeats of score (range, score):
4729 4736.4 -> 4.45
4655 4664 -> 4.46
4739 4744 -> 4.59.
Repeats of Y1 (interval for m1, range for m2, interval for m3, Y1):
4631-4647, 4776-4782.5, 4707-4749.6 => 0.99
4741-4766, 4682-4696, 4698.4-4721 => 1.16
